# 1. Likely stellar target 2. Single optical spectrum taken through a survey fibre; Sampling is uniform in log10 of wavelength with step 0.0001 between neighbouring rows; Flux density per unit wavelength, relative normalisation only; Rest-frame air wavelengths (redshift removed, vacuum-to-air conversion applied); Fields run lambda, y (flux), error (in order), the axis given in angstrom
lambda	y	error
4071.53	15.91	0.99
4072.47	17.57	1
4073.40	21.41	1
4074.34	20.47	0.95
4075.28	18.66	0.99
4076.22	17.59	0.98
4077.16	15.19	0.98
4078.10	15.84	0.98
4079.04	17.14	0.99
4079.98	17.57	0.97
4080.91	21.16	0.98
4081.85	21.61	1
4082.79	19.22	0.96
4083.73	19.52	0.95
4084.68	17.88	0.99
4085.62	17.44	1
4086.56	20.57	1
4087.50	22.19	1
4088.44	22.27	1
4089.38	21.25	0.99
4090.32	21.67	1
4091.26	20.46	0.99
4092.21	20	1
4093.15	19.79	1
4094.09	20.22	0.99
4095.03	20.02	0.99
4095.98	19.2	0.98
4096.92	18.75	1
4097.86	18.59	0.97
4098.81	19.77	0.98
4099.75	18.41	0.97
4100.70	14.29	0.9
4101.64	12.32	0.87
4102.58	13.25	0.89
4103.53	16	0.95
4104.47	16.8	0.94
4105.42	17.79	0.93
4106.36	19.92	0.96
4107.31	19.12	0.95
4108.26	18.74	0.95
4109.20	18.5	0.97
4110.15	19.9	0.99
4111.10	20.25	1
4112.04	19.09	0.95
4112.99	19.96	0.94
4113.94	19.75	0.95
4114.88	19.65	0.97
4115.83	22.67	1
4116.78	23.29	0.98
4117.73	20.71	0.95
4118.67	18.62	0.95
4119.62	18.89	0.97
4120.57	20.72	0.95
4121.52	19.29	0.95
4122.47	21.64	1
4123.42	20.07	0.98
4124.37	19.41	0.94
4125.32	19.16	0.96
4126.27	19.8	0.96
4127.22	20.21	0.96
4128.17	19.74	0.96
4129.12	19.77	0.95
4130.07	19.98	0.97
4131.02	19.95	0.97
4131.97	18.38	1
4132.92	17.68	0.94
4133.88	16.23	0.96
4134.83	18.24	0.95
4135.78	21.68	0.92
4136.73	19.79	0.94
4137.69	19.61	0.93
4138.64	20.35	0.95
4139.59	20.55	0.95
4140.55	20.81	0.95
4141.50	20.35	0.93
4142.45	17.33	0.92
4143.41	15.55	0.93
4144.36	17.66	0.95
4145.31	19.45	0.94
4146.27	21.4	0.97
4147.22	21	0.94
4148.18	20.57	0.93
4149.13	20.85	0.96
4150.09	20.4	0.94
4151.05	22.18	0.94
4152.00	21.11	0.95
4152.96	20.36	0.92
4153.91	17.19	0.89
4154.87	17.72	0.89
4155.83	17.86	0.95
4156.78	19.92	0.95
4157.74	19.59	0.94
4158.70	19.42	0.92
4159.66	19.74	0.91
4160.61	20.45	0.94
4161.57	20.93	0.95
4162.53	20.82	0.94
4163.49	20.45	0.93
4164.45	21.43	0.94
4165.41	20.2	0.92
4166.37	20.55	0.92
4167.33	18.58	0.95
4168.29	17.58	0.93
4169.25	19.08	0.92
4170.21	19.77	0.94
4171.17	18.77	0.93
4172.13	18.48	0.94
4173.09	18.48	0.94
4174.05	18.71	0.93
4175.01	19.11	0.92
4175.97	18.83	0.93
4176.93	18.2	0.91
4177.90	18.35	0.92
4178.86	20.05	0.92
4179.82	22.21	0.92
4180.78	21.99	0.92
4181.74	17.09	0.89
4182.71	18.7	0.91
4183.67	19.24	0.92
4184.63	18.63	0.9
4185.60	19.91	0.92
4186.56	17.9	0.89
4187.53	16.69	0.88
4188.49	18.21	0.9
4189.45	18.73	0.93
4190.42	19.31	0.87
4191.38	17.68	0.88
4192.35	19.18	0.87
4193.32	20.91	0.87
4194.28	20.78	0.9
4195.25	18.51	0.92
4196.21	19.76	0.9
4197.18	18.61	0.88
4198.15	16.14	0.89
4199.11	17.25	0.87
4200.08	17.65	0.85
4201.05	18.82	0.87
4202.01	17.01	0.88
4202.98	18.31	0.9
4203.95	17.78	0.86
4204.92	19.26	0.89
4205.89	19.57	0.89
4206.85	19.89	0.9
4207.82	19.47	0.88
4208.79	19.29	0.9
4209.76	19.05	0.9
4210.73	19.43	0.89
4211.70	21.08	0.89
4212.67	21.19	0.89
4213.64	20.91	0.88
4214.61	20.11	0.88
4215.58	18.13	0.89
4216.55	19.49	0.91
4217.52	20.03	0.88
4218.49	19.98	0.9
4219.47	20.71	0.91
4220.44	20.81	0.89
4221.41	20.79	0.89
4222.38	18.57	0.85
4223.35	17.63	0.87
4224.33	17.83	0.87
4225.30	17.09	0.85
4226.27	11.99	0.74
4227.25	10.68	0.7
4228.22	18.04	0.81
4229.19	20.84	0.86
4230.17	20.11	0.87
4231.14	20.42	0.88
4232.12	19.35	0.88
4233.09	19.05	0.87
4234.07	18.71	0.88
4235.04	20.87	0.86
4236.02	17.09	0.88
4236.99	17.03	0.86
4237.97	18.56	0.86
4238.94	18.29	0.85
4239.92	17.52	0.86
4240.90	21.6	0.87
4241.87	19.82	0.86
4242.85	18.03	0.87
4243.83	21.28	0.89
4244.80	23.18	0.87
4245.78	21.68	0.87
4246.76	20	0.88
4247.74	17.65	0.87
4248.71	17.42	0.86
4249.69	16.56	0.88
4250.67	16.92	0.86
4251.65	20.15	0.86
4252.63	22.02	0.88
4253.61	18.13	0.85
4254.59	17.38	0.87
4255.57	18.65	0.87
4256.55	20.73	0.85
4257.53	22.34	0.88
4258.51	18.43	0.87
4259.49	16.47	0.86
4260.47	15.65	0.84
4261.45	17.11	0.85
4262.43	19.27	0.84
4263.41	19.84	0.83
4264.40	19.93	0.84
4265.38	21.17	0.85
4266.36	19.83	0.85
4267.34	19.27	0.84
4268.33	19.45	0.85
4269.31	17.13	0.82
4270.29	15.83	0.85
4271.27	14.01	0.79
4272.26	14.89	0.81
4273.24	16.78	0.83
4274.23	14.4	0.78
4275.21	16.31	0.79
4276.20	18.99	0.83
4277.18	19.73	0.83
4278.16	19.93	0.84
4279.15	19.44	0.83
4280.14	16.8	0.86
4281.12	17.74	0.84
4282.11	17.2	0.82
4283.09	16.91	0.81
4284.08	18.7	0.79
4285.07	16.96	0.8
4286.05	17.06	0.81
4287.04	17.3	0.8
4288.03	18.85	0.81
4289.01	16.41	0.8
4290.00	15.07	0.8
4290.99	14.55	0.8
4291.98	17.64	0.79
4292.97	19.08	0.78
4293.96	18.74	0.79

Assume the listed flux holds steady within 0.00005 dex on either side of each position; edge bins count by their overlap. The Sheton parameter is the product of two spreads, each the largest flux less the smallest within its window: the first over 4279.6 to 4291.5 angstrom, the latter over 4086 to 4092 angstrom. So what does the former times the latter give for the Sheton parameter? 8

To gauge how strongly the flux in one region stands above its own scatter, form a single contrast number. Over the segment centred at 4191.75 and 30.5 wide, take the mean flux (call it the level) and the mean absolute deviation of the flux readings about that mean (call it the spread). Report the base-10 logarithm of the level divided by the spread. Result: 1.24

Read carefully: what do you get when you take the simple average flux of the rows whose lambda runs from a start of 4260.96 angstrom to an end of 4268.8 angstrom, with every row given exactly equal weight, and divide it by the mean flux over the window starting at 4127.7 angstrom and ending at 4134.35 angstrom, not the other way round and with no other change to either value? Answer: 1.04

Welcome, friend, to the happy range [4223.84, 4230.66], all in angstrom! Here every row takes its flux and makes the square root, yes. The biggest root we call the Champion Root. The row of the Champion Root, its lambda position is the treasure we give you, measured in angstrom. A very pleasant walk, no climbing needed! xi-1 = 4229.19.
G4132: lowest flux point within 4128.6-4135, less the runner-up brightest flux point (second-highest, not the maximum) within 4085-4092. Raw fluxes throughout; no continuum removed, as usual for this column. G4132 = -6.0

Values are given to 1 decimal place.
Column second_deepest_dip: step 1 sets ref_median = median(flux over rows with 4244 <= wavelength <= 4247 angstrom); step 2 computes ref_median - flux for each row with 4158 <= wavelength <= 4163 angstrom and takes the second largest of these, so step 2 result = 1.9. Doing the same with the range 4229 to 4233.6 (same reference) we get 2.3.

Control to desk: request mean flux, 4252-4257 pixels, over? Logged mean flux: 19.4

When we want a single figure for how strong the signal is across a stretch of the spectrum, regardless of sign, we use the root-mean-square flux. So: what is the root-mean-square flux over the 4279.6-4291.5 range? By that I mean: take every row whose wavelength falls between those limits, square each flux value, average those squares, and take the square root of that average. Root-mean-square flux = 17.0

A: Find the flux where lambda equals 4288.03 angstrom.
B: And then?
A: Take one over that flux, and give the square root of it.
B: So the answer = 0.230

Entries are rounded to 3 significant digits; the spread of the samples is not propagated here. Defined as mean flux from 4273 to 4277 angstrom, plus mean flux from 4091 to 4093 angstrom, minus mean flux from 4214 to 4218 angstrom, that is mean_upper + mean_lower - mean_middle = 17.4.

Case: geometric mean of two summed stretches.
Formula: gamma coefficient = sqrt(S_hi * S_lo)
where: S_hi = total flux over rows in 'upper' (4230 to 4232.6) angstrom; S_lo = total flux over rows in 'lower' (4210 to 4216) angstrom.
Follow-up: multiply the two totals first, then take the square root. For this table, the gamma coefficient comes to 85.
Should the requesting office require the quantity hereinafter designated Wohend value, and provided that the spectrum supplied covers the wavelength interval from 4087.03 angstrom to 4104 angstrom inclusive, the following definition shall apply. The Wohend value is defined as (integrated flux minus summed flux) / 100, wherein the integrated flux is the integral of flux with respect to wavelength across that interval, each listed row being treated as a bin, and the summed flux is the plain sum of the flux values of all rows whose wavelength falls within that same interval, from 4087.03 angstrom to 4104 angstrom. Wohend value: -0.19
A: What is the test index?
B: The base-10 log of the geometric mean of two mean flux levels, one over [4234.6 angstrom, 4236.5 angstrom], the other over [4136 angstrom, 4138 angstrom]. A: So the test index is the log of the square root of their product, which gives 1.29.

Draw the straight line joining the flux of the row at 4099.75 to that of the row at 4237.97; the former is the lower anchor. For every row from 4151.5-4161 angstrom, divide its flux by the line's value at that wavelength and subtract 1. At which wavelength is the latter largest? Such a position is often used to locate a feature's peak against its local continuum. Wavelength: 4152.00 angstrom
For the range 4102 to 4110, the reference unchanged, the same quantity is 4106.36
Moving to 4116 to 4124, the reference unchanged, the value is 4116.78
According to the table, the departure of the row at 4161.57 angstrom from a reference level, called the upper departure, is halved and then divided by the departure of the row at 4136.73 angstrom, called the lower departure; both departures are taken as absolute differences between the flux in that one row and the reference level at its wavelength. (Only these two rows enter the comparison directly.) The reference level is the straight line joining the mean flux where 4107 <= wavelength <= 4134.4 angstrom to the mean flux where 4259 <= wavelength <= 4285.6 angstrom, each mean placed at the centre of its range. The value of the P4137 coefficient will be 2.9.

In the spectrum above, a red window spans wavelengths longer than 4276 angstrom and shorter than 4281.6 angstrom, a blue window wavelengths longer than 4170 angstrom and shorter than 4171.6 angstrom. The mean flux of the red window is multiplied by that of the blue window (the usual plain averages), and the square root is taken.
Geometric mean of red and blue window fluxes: 19.0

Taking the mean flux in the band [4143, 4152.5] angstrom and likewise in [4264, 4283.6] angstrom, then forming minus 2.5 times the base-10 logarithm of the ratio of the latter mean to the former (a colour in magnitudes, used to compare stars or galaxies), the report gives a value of 0.13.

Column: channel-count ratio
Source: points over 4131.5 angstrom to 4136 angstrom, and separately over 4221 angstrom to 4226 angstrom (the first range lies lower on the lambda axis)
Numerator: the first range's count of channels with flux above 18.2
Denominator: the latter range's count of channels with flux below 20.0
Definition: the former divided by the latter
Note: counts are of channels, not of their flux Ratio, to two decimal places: 0.75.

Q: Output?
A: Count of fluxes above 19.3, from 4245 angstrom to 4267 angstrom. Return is 10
